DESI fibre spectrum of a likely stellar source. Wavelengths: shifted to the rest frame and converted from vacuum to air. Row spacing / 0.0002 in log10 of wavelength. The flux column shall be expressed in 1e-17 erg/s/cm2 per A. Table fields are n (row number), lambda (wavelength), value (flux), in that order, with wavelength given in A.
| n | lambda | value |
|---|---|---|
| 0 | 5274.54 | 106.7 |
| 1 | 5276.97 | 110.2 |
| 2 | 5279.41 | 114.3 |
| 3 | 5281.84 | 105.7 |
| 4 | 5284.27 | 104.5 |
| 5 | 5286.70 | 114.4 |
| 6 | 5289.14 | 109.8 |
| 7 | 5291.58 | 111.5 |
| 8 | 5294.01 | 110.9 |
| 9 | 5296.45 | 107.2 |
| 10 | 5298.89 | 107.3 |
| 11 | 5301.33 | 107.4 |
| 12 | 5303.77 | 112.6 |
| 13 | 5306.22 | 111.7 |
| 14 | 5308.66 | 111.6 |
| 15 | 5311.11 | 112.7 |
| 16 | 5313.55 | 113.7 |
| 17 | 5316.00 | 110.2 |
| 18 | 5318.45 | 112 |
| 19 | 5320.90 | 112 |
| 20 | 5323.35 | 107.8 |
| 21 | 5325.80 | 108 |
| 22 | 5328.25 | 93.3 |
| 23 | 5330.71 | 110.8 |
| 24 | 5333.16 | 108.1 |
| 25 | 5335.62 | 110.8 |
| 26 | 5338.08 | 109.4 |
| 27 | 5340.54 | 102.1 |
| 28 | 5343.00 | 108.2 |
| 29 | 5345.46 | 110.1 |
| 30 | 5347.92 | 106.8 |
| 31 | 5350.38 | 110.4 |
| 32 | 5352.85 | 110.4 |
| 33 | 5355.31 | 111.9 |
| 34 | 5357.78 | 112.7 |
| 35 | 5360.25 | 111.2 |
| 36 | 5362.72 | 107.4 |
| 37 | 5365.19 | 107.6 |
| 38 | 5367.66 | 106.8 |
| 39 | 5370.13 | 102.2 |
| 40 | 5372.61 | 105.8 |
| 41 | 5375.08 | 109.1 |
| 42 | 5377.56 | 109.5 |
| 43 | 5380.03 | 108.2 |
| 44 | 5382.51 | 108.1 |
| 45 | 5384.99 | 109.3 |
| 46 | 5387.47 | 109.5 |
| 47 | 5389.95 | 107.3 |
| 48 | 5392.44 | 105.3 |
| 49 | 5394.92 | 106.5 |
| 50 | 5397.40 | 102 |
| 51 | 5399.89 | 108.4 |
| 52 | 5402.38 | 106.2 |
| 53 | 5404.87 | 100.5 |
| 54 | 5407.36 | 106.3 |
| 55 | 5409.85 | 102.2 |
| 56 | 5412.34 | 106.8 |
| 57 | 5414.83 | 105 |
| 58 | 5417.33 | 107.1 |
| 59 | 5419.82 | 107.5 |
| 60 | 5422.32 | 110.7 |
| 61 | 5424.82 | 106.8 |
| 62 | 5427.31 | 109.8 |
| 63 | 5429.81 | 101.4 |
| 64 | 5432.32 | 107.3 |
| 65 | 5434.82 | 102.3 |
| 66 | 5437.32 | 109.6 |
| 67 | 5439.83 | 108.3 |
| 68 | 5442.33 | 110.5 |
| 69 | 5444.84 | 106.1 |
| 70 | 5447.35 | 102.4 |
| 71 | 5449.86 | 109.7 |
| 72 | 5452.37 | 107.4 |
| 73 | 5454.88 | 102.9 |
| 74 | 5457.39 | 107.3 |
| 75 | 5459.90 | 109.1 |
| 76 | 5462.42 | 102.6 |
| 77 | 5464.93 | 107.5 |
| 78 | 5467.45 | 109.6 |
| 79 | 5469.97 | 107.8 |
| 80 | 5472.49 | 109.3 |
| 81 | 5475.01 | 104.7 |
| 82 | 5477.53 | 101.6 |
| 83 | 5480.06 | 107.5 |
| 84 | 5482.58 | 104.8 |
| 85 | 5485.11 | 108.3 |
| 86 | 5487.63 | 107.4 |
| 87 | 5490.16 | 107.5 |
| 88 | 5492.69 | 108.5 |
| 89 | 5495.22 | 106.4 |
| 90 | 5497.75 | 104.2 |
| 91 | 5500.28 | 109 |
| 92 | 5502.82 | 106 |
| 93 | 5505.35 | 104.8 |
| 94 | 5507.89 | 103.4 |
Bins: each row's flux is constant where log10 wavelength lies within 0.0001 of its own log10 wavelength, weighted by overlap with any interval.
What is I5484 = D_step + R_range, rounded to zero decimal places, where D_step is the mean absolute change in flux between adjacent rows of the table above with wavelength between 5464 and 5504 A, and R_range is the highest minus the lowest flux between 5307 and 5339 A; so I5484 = 23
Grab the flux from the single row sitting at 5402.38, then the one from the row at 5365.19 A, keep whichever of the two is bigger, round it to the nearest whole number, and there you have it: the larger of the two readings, 108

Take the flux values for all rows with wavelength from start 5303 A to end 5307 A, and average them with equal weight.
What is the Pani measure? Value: 112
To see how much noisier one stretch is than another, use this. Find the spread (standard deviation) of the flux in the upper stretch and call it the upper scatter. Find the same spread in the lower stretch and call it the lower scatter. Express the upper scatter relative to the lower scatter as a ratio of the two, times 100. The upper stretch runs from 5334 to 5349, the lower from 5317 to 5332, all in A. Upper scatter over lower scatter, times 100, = 45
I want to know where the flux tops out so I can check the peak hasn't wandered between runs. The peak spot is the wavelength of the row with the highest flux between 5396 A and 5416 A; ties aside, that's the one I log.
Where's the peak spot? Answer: 5399.89 A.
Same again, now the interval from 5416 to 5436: 5422.32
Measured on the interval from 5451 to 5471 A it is 5467.45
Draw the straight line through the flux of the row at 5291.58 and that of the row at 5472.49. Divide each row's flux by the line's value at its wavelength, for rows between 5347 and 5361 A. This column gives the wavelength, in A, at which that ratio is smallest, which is 5347.92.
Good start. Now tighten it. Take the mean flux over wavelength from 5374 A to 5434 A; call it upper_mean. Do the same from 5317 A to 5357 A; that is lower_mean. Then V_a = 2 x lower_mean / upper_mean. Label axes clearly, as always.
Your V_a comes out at 2.03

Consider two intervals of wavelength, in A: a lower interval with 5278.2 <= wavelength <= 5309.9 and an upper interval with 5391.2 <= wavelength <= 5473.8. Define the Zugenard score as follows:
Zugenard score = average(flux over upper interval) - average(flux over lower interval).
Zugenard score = -3.5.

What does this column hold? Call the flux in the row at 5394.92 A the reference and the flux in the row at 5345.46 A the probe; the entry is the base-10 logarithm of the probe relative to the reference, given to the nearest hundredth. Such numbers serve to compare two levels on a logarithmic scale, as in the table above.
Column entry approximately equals 0.01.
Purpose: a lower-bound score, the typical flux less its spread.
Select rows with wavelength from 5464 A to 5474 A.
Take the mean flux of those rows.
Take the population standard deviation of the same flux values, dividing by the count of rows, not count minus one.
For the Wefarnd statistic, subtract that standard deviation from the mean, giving 108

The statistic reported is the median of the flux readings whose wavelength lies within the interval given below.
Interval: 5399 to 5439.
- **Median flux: 107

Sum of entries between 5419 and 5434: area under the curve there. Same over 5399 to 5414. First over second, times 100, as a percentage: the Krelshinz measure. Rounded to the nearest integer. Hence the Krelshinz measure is 102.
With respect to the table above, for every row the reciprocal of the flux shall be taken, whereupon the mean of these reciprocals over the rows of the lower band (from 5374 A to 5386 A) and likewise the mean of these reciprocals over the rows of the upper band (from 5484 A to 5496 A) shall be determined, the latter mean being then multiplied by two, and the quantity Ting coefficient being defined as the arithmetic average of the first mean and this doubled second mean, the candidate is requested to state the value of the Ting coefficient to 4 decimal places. 0.0139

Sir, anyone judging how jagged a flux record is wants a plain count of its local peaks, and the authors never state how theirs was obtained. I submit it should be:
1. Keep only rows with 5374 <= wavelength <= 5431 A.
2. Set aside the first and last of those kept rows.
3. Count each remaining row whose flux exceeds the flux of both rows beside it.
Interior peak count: 8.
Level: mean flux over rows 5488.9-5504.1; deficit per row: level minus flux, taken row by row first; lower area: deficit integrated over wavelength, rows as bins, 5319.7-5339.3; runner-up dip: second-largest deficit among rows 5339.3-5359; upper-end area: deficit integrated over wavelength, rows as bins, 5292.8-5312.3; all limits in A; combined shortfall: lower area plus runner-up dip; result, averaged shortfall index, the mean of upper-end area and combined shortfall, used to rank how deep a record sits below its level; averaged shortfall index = -37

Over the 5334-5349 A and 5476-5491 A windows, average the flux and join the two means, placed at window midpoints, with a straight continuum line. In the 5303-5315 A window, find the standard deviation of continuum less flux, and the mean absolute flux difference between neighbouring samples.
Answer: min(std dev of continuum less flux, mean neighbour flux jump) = 0.8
